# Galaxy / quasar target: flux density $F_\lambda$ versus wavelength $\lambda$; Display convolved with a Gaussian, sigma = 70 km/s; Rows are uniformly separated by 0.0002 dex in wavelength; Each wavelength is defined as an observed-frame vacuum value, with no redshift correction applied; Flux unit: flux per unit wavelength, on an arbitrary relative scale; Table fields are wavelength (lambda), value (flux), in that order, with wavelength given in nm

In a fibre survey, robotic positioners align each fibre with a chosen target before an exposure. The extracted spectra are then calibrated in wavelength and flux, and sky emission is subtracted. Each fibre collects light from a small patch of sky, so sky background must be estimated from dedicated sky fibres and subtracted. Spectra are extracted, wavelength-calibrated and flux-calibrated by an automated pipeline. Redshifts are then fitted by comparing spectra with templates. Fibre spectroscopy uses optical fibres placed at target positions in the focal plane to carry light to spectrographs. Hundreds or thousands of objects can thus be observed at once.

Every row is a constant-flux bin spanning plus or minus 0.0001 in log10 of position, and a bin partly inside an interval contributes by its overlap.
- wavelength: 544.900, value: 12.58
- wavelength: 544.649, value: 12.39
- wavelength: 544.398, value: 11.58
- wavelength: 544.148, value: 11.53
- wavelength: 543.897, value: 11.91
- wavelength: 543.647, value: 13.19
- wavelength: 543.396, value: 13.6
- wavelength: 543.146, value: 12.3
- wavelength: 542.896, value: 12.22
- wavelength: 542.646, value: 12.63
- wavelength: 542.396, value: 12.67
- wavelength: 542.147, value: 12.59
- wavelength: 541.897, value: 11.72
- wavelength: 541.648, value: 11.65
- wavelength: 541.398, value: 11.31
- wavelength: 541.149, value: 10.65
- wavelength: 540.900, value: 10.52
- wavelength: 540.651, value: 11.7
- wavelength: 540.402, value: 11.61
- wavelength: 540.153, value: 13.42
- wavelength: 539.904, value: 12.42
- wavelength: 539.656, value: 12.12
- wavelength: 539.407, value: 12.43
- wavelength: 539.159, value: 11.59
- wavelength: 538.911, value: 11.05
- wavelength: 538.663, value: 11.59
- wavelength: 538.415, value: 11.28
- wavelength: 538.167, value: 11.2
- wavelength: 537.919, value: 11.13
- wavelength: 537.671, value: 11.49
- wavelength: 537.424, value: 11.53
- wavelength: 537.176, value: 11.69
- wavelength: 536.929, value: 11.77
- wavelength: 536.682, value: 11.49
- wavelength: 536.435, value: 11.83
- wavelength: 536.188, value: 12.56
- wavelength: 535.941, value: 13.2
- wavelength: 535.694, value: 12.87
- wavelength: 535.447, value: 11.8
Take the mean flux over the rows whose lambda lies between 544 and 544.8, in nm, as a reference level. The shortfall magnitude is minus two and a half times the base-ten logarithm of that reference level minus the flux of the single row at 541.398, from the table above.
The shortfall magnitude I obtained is 0.7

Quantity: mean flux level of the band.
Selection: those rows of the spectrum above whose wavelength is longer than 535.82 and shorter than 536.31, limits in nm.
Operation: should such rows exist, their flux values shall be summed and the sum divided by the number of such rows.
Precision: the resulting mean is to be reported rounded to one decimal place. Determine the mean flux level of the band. 12.9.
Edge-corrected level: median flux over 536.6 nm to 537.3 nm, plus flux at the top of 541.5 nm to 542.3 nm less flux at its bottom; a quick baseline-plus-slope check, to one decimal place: 12.6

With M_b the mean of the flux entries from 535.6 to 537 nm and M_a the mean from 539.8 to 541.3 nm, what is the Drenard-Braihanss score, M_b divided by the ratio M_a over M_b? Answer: 12.9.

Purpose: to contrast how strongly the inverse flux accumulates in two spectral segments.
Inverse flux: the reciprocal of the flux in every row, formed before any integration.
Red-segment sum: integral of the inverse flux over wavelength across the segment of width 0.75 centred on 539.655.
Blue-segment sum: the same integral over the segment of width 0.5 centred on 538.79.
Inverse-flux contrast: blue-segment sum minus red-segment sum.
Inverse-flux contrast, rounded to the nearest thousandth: -0.017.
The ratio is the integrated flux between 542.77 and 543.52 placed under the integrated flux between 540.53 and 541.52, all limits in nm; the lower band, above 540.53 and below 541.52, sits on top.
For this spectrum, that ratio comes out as 1.15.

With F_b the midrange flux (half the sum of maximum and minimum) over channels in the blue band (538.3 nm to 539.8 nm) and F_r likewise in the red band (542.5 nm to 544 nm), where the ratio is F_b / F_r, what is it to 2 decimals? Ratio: 0.92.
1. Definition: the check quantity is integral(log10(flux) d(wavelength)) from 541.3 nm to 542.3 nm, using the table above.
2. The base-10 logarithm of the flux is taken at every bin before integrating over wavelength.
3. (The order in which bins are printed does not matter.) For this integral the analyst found 1.07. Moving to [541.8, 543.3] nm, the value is 1.64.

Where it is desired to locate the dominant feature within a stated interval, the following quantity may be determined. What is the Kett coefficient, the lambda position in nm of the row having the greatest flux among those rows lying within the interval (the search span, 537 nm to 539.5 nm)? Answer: 539.407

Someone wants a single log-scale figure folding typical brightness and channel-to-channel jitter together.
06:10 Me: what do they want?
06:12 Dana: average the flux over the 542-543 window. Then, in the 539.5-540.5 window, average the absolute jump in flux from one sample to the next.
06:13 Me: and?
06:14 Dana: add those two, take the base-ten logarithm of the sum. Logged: 1.13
